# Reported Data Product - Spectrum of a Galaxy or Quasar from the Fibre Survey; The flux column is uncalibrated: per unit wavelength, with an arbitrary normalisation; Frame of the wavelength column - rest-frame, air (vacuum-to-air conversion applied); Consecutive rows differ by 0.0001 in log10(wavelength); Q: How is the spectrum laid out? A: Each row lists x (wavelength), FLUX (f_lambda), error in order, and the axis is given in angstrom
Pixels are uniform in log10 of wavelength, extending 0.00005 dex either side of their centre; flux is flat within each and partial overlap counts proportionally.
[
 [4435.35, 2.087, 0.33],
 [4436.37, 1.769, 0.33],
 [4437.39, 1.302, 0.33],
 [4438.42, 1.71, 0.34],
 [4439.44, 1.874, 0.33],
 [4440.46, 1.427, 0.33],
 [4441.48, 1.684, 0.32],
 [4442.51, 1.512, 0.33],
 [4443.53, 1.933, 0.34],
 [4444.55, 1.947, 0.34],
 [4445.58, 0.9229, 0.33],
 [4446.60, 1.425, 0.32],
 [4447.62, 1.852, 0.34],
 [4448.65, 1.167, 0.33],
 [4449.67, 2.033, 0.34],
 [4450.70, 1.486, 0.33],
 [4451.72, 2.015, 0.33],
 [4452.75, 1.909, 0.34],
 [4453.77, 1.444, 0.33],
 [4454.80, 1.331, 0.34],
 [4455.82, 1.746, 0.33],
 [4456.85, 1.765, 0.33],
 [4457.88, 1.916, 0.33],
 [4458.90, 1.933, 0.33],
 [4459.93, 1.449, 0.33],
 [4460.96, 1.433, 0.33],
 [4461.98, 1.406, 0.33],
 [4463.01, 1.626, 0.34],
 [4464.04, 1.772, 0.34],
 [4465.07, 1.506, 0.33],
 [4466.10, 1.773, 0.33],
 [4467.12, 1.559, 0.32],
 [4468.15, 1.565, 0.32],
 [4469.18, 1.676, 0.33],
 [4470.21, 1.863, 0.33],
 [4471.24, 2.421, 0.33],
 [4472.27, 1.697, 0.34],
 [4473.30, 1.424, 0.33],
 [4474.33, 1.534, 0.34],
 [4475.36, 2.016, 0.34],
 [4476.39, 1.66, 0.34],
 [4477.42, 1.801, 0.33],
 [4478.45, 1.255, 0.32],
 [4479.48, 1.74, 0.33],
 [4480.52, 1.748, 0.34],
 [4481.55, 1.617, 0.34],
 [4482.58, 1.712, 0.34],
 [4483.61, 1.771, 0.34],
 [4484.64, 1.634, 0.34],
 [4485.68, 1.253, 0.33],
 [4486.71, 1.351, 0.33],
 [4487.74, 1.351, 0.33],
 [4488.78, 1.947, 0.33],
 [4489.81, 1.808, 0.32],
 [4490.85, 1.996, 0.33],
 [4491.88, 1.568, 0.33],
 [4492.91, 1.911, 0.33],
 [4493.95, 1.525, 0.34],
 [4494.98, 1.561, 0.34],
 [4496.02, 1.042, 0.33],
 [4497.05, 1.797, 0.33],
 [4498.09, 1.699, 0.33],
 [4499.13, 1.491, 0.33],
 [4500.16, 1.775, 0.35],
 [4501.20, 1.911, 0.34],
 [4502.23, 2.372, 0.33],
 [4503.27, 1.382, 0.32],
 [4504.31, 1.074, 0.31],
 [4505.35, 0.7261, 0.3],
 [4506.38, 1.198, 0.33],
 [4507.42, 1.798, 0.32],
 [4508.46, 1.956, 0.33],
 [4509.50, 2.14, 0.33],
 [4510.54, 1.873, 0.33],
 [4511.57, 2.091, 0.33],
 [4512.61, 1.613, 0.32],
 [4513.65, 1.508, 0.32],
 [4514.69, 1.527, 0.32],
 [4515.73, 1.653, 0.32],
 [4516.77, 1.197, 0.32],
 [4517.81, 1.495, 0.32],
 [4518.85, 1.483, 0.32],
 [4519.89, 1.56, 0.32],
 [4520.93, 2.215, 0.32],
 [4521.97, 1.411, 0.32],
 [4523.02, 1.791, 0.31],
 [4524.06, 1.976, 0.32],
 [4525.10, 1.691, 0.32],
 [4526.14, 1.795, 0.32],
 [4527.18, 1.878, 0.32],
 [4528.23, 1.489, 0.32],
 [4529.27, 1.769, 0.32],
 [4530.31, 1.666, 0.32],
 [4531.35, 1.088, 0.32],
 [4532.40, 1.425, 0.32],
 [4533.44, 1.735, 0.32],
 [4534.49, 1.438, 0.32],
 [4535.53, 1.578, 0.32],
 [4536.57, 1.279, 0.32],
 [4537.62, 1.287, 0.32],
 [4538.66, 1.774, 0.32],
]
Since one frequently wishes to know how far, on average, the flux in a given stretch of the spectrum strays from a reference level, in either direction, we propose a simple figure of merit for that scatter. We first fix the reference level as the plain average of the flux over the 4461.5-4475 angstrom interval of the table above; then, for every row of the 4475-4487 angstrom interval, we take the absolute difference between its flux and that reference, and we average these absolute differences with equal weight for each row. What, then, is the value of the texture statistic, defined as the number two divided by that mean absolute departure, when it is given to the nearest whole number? 12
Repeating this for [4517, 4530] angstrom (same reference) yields 10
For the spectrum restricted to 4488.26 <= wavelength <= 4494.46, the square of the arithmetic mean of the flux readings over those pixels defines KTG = 3.21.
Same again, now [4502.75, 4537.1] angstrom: 2.53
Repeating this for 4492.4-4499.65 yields 2.48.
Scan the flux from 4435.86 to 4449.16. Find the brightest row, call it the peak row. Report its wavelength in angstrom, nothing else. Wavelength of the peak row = 4444.55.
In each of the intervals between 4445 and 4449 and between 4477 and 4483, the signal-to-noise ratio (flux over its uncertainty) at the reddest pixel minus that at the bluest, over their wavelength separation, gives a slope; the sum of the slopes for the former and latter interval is 0.2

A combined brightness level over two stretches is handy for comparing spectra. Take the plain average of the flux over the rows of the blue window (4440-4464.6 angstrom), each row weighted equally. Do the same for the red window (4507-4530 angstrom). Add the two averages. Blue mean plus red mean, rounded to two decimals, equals 3.35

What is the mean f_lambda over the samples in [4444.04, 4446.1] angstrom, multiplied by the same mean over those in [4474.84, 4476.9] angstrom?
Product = 2.64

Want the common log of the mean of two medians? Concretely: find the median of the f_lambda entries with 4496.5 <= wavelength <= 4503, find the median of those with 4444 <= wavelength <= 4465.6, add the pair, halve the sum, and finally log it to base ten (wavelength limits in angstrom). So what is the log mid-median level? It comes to 0.232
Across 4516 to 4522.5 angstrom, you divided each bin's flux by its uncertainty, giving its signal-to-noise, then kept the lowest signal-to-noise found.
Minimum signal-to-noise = 3.74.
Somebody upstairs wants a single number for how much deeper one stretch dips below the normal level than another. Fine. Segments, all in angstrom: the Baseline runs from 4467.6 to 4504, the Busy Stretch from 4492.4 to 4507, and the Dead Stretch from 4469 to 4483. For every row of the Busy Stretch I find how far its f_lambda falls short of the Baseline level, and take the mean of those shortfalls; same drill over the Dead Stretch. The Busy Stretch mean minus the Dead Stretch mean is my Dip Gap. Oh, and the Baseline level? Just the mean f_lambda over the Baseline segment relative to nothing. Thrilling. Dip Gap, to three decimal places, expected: 0.193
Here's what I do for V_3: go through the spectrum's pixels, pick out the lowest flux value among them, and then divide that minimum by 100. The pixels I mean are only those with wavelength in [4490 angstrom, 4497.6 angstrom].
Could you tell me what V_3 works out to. 0.0104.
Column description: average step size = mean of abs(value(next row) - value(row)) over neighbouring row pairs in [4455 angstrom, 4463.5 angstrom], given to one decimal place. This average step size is 0.1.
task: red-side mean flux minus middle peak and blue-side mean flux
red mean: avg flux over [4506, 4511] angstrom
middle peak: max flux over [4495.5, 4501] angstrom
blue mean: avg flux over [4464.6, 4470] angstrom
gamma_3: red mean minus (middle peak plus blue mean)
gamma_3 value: -1.6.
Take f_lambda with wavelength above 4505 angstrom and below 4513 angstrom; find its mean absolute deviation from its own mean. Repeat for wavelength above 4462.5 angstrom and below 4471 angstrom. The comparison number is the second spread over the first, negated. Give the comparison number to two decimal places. -0.28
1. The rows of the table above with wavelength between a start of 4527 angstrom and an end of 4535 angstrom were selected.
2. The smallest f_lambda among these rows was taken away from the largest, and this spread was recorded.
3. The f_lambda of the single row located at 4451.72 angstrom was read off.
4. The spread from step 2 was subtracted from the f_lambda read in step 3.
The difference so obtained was 1.2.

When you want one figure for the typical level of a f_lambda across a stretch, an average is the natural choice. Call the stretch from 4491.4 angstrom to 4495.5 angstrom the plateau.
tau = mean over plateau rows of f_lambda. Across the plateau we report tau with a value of 1.64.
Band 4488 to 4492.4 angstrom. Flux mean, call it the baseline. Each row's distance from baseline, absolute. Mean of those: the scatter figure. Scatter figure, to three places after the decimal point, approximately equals 0.142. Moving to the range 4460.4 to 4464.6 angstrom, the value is 0.140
